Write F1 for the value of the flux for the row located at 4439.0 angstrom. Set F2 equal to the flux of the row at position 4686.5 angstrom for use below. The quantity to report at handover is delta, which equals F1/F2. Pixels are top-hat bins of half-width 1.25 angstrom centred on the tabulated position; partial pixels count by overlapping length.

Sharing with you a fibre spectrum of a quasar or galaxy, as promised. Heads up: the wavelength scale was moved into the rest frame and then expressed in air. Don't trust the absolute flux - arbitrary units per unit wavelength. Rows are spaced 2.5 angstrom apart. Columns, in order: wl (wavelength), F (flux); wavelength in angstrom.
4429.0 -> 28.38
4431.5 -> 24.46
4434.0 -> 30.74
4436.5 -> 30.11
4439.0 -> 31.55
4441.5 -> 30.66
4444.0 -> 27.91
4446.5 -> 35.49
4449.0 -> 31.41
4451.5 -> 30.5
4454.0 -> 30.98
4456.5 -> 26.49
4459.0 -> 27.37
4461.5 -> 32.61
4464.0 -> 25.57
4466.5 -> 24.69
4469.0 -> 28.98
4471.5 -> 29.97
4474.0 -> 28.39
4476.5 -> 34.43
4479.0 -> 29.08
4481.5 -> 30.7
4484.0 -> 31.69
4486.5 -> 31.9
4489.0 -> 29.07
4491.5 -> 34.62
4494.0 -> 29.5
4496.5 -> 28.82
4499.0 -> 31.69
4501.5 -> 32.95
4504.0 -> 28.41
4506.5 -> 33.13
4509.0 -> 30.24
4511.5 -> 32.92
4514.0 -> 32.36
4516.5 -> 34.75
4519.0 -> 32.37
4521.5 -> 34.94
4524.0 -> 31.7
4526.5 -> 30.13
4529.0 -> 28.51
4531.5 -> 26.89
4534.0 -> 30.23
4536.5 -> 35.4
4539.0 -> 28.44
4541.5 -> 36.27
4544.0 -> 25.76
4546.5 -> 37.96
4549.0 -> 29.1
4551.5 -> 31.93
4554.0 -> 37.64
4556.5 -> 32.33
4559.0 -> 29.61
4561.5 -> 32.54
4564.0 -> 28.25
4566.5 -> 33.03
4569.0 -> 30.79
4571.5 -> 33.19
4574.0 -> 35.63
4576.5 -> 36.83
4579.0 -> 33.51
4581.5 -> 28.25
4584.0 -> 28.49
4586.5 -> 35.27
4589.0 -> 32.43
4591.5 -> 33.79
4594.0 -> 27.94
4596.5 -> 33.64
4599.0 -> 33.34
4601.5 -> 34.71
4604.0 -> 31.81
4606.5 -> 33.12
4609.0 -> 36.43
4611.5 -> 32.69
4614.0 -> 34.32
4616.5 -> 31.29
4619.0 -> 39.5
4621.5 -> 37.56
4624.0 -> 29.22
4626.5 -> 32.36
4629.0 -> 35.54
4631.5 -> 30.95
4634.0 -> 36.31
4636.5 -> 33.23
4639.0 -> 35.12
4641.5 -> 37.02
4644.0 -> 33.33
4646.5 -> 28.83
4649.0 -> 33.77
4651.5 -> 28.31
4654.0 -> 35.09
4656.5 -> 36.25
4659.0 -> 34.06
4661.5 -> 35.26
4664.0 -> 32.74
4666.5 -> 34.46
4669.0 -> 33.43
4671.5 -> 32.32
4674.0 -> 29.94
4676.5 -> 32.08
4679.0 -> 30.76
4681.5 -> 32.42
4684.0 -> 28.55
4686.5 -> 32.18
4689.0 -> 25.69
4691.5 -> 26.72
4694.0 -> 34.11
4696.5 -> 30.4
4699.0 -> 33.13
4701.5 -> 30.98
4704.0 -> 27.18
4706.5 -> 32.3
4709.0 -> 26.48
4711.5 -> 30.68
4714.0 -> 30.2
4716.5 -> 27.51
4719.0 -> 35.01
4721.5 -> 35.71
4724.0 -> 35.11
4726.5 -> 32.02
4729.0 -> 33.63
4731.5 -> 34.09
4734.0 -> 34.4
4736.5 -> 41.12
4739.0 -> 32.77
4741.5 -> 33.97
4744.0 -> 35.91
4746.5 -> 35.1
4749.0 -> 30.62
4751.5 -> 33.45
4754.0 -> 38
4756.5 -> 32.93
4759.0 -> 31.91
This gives 0.98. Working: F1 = 31.55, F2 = 32.18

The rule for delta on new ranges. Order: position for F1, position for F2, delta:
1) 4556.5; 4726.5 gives 1.01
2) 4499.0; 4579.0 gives 0.95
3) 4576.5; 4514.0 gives 1.14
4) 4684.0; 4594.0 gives 1.02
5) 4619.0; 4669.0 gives 1.18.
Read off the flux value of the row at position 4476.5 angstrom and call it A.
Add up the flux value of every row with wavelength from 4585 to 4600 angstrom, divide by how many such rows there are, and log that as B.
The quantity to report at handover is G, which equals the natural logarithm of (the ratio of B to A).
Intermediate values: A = 34.43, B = 32.7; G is -0.05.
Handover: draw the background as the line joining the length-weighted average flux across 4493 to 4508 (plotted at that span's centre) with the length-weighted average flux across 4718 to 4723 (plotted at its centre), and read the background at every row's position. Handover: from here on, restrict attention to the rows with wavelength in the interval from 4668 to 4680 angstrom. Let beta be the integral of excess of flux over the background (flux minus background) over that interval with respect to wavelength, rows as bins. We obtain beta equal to -32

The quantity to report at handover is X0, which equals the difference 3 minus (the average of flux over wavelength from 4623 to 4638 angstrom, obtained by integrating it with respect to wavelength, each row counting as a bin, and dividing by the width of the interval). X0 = -30.0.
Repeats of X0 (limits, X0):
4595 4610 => -30.7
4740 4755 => -31.4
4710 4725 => -29.2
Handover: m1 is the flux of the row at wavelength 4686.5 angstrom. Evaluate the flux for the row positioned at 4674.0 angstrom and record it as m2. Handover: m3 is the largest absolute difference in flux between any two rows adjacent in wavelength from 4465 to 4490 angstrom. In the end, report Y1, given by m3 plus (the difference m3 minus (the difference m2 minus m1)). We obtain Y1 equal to 14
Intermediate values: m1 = 32.18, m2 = 29.94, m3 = 6.0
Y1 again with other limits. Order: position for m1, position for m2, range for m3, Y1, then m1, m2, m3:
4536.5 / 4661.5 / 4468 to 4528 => 12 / 35.4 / 35.26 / 6.0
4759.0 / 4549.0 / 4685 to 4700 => 18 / 31.91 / 29.1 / 7.4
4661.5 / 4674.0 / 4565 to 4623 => 22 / 35.26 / 29.94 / 8.2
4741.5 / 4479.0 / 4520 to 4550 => 29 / 33.97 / 29.08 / 12.2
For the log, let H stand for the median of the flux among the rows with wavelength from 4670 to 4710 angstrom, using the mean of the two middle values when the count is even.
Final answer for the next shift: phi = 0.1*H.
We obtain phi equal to 3.09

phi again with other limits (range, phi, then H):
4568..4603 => 3.34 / 33.4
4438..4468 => 3.06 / 30.6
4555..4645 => 3.32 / 33.2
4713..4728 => 3.35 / 33.5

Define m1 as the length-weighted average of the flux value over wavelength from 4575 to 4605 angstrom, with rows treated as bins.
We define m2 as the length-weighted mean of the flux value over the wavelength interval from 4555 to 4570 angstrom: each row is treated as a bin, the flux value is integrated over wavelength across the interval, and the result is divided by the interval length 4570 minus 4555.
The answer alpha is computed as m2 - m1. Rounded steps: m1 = 32.5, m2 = 31.2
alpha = -1.3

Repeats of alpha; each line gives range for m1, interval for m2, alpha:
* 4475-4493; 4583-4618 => 1.3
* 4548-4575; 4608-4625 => 2.3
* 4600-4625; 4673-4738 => -2.5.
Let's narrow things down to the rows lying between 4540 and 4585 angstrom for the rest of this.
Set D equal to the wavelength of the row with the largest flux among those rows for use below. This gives 4546.5 angstrom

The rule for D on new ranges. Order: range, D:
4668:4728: 4721.5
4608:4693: 4619.0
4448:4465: 4461.5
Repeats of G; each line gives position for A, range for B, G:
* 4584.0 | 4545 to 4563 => 0.15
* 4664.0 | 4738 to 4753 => 0.03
